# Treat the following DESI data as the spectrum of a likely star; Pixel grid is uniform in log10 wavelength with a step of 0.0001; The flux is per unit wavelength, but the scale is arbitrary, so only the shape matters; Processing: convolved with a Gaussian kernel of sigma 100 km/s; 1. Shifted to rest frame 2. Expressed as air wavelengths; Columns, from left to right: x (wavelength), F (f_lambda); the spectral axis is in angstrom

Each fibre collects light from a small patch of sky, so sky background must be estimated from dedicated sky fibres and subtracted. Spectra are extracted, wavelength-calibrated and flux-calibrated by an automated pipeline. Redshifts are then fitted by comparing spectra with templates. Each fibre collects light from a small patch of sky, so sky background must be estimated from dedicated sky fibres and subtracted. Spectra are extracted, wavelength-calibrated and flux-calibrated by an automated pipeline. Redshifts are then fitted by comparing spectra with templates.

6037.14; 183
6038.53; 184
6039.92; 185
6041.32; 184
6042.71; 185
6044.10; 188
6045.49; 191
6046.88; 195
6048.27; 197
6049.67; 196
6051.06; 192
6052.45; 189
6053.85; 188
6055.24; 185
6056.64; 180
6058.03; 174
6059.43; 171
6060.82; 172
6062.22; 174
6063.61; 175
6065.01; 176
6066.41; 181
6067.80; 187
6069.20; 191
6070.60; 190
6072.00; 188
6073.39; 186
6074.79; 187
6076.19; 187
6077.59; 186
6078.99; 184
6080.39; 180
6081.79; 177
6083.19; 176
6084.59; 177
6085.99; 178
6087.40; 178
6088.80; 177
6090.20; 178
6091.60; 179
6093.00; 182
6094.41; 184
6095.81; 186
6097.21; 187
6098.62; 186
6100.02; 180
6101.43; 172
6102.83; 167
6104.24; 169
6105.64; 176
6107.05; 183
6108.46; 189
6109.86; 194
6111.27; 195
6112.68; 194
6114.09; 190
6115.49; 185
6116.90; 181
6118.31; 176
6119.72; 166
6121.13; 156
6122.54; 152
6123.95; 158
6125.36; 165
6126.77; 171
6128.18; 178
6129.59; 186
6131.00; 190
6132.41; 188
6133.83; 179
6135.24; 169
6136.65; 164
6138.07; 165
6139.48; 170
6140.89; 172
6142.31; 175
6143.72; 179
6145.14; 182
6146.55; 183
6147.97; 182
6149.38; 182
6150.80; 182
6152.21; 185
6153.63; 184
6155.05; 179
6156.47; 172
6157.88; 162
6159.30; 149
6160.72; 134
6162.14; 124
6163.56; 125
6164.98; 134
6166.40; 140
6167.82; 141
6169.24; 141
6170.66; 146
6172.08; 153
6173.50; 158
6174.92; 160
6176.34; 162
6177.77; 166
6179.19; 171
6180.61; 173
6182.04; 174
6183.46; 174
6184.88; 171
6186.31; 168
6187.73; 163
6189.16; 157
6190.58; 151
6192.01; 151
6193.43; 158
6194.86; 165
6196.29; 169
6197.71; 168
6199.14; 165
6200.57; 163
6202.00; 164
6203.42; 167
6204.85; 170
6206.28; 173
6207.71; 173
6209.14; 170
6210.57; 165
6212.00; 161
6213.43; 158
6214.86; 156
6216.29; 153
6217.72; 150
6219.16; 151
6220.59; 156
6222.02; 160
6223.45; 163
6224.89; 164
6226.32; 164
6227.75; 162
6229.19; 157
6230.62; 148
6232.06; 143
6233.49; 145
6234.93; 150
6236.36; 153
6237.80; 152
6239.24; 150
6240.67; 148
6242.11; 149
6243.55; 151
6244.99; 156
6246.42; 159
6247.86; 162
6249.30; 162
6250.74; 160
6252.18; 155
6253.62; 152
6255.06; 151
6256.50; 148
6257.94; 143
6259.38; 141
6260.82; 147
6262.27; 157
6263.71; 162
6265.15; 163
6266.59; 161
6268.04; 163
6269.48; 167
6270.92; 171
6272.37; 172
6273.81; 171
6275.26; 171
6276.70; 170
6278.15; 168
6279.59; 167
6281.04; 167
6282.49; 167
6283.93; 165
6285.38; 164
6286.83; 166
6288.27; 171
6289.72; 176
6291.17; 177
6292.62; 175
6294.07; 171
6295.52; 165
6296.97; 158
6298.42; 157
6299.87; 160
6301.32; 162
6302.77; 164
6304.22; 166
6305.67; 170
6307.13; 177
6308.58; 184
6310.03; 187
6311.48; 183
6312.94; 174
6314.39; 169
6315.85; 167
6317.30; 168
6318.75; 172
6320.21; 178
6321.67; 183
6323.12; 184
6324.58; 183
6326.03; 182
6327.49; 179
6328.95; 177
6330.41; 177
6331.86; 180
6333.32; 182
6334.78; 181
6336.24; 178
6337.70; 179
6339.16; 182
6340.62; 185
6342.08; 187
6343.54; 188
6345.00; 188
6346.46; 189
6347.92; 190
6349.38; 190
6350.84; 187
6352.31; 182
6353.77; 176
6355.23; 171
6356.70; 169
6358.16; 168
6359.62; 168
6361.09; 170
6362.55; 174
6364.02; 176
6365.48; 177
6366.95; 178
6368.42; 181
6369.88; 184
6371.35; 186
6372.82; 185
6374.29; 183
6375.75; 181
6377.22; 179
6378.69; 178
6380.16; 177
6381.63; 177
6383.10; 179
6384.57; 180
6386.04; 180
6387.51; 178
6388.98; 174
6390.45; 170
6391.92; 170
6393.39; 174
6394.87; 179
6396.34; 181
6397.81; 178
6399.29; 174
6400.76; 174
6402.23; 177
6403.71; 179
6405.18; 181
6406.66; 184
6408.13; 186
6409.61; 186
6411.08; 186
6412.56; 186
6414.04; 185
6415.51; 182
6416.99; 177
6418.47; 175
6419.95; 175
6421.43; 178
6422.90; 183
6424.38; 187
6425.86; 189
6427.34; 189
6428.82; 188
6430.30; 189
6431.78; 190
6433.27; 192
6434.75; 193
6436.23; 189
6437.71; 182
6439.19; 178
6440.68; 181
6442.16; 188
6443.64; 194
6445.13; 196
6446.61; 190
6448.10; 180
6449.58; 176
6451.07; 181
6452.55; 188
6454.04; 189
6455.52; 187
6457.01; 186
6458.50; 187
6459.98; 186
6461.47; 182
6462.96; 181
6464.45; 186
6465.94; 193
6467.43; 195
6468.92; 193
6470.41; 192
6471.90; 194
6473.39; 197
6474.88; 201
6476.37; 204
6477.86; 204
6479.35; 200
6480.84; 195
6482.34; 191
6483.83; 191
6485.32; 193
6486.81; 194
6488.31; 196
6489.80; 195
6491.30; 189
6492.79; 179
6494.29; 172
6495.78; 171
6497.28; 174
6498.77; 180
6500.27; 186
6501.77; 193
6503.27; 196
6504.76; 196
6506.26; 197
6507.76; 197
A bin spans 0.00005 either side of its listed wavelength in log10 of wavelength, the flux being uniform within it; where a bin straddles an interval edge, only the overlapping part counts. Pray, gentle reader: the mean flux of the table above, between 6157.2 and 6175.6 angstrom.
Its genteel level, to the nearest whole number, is 144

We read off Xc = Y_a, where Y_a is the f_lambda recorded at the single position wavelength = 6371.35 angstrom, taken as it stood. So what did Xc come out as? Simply 186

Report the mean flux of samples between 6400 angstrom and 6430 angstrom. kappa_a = 182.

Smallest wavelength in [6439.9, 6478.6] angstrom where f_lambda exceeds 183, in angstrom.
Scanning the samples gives 6442.16 angstrom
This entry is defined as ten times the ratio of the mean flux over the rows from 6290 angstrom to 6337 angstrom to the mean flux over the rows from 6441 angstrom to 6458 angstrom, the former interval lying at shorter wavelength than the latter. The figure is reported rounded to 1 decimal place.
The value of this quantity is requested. 9.3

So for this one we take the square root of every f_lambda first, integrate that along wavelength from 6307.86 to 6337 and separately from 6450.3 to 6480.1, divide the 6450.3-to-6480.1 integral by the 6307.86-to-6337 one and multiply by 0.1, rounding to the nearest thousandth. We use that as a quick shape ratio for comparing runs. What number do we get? 0.106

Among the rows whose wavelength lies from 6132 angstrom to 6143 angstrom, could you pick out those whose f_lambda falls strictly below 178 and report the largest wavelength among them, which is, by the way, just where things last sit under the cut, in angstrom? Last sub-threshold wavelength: 6142.31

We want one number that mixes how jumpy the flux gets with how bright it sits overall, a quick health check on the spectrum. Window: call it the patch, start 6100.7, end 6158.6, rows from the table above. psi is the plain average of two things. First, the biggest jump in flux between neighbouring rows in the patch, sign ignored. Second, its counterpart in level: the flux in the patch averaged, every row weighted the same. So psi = 93.4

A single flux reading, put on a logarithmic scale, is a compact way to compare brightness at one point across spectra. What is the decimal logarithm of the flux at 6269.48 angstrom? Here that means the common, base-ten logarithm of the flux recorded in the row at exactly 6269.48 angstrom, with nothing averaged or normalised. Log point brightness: 2.22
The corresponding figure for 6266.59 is 2.21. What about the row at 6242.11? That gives 2.17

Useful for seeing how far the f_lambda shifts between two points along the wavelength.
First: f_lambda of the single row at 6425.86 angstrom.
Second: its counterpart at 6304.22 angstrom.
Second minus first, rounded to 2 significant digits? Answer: -23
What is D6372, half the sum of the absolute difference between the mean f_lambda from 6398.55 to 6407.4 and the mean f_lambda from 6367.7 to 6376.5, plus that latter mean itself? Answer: 94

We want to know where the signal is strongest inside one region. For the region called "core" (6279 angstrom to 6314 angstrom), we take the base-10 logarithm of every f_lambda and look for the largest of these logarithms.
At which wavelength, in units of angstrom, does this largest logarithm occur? 6310.03 angstrom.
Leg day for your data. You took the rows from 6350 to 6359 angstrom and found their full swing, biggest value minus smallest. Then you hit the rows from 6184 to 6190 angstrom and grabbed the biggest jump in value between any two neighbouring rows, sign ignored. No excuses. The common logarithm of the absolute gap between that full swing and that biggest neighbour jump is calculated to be 1.1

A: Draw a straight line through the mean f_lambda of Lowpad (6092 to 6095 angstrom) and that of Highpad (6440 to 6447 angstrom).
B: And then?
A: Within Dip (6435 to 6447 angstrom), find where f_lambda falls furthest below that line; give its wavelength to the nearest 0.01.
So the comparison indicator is 6439.19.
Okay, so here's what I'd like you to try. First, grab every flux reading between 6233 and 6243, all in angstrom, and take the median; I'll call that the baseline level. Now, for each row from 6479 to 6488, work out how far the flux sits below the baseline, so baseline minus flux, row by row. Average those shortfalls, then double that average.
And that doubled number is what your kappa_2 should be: -88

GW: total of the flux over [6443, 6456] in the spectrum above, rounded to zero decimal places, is 1681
